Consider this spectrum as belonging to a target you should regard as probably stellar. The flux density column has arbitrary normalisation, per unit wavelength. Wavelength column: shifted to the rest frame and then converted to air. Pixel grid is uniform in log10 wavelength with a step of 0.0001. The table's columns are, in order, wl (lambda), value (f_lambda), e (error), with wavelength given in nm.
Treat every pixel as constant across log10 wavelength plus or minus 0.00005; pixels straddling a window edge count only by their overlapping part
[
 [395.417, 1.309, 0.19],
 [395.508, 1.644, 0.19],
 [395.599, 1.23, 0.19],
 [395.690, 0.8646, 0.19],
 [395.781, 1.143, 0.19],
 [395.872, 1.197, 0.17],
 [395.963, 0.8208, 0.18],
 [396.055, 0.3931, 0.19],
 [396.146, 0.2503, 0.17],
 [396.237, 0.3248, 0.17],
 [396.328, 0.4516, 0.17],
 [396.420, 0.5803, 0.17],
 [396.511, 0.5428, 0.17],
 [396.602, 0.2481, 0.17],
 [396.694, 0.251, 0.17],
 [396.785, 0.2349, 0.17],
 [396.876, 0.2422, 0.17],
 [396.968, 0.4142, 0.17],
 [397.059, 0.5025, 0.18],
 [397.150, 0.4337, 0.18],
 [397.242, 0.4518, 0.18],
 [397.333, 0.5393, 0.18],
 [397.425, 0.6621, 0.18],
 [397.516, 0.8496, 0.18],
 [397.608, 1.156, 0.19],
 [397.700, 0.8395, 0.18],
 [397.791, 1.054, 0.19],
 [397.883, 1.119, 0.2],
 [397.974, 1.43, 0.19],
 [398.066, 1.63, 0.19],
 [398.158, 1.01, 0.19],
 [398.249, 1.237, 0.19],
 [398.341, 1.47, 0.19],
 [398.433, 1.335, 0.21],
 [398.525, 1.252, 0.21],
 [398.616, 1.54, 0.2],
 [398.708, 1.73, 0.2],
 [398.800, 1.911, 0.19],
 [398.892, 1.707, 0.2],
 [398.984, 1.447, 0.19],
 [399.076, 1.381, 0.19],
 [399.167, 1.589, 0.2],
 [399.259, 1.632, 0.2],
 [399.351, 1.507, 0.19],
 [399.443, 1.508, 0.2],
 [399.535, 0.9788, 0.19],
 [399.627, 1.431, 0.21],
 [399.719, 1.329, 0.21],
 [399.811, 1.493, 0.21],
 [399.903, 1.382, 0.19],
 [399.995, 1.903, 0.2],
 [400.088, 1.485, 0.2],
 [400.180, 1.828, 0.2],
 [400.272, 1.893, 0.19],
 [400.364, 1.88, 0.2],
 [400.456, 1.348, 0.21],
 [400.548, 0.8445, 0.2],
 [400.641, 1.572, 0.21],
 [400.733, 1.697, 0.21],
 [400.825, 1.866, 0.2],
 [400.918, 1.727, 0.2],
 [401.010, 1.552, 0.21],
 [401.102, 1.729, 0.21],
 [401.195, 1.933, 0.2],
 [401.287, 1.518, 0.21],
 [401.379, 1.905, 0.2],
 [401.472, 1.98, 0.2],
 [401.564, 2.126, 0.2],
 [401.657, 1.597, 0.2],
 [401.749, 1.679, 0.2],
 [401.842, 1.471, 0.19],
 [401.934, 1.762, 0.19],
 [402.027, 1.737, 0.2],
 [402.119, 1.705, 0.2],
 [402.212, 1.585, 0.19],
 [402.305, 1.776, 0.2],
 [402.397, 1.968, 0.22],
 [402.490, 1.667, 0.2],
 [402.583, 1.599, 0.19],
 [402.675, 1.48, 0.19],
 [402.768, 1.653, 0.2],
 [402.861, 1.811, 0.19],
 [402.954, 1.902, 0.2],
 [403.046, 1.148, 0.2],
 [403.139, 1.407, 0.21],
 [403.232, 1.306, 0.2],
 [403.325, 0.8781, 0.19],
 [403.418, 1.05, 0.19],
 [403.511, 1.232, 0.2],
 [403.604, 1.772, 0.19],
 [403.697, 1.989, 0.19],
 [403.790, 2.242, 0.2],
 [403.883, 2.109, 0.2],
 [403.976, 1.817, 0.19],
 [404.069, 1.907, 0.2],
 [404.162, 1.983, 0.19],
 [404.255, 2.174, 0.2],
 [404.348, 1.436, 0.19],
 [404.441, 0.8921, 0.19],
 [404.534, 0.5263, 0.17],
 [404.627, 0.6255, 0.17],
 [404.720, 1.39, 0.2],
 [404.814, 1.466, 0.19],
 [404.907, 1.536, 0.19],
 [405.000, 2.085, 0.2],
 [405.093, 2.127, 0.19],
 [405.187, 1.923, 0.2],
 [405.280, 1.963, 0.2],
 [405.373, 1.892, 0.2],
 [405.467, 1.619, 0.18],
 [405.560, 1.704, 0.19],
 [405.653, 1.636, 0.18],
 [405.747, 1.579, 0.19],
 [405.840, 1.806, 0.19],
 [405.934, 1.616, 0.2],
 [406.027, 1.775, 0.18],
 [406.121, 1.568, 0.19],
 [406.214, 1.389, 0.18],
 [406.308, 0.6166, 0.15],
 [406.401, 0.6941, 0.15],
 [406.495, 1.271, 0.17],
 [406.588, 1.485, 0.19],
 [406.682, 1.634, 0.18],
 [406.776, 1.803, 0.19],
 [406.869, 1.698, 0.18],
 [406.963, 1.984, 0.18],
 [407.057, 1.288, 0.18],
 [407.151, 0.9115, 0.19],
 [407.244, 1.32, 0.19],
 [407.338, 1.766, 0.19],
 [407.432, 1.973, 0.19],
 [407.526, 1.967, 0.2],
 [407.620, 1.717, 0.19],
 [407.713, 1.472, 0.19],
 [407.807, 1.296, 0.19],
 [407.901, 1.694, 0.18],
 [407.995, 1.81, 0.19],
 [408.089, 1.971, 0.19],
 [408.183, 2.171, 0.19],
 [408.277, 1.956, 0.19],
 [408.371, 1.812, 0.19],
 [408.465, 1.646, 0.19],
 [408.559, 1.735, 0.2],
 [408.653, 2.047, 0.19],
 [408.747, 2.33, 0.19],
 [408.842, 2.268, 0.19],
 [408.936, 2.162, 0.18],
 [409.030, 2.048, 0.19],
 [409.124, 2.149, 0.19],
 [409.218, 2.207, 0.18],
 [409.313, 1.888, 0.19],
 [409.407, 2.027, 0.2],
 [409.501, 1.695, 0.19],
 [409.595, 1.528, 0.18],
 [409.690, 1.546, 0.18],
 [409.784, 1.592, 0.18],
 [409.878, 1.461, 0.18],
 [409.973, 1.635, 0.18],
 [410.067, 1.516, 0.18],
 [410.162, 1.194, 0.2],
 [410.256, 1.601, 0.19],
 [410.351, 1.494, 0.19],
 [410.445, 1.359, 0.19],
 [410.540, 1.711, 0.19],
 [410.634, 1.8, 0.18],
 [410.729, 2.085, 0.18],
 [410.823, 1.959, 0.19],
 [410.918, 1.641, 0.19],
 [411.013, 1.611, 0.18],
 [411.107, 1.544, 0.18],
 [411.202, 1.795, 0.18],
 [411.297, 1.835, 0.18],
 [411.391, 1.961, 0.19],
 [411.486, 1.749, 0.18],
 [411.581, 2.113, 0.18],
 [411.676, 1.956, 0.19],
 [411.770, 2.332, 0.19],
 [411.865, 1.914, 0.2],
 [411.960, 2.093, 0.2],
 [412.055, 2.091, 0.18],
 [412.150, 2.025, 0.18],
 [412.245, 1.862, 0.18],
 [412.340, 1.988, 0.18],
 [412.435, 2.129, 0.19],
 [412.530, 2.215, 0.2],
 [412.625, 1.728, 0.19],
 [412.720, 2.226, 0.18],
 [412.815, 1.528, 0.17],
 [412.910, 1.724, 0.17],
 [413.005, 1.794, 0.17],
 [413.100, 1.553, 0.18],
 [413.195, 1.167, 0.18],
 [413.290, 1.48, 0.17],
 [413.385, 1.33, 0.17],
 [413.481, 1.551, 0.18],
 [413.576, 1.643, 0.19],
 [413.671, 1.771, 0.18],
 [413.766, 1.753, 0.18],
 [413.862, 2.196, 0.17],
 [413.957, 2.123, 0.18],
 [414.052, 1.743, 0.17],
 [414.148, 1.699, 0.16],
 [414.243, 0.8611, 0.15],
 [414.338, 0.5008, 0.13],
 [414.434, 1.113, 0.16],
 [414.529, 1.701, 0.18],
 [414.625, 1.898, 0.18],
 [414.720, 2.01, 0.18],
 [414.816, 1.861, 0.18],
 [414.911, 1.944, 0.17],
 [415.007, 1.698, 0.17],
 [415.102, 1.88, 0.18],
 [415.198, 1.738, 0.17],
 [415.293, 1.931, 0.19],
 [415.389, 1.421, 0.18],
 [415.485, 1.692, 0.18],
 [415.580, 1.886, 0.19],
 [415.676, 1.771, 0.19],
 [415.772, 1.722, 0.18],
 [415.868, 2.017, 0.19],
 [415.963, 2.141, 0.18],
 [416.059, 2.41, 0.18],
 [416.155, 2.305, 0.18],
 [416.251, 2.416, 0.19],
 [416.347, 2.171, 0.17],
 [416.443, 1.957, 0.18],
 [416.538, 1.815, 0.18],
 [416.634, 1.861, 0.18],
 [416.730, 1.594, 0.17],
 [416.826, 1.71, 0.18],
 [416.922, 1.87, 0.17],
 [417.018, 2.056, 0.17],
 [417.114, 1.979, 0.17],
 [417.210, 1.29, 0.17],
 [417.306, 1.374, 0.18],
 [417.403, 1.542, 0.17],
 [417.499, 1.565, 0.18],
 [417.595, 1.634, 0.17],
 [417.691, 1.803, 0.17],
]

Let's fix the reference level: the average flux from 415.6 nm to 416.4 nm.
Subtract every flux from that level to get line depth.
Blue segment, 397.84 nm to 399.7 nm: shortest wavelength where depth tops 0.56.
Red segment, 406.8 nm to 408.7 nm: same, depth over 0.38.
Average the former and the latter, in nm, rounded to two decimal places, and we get 402.38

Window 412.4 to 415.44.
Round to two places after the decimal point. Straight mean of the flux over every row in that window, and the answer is 1.68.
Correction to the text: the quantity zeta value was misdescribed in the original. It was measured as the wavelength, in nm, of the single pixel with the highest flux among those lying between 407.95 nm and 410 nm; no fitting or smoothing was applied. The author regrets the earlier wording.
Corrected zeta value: 408.747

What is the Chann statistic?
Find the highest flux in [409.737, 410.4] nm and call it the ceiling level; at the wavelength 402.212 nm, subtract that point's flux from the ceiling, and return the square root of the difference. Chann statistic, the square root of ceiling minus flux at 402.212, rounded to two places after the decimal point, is 0.22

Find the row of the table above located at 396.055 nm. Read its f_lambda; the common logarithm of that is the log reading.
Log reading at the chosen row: -0.41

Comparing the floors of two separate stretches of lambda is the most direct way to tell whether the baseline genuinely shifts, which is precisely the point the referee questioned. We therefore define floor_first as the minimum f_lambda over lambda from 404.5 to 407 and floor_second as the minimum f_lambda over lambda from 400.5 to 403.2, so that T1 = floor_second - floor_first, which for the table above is 0.3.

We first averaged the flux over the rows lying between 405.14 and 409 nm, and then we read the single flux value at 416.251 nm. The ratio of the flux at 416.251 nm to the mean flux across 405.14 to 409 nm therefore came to 1.4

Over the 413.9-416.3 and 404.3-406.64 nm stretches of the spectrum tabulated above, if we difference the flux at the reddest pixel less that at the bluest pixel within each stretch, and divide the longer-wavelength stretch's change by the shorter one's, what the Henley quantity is 6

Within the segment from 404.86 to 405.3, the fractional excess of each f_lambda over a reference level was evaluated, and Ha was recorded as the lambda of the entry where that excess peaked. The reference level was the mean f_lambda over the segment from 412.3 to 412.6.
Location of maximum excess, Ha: 405.093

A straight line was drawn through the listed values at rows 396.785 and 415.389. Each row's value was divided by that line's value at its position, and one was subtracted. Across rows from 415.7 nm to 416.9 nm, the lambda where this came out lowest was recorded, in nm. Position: 416.730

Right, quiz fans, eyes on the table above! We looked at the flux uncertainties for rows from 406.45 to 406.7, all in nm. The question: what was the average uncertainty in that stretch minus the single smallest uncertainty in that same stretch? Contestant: 0.010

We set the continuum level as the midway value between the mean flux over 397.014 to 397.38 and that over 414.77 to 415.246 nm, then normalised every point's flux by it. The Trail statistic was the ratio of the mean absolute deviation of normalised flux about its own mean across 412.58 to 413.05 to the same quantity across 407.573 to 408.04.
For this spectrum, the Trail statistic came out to 1.00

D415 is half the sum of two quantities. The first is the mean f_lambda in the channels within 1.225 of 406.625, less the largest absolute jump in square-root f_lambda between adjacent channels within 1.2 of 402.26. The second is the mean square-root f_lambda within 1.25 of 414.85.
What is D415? 1.26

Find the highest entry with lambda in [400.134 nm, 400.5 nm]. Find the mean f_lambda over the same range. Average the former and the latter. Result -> 1.82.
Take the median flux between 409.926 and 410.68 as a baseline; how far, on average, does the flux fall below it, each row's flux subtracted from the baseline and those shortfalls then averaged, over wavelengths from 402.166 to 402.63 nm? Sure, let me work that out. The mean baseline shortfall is -0.16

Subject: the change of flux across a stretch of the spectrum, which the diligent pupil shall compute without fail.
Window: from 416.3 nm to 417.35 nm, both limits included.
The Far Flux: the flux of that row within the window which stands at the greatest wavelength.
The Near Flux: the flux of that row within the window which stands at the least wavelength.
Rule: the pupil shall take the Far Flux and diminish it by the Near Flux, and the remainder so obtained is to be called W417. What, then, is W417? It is -0.80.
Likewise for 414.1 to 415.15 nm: 0.18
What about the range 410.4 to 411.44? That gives 0.60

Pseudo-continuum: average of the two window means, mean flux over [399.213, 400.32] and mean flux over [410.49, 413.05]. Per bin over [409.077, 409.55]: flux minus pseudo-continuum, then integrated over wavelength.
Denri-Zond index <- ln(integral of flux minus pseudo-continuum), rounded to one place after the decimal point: -2.0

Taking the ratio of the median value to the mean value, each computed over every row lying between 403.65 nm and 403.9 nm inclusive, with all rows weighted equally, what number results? 1.00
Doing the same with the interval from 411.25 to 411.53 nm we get 0.99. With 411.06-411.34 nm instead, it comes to 1.04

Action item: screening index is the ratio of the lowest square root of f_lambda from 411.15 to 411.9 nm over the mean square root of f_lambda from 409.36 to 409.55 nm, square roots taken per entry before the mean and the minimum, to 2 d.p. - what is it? 0.97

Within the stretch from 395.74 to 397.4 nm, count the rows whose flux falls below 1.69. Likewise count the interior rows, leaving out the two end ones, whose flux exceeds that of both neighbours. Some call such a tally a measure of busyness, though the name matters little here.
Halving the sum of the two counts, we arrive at 11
